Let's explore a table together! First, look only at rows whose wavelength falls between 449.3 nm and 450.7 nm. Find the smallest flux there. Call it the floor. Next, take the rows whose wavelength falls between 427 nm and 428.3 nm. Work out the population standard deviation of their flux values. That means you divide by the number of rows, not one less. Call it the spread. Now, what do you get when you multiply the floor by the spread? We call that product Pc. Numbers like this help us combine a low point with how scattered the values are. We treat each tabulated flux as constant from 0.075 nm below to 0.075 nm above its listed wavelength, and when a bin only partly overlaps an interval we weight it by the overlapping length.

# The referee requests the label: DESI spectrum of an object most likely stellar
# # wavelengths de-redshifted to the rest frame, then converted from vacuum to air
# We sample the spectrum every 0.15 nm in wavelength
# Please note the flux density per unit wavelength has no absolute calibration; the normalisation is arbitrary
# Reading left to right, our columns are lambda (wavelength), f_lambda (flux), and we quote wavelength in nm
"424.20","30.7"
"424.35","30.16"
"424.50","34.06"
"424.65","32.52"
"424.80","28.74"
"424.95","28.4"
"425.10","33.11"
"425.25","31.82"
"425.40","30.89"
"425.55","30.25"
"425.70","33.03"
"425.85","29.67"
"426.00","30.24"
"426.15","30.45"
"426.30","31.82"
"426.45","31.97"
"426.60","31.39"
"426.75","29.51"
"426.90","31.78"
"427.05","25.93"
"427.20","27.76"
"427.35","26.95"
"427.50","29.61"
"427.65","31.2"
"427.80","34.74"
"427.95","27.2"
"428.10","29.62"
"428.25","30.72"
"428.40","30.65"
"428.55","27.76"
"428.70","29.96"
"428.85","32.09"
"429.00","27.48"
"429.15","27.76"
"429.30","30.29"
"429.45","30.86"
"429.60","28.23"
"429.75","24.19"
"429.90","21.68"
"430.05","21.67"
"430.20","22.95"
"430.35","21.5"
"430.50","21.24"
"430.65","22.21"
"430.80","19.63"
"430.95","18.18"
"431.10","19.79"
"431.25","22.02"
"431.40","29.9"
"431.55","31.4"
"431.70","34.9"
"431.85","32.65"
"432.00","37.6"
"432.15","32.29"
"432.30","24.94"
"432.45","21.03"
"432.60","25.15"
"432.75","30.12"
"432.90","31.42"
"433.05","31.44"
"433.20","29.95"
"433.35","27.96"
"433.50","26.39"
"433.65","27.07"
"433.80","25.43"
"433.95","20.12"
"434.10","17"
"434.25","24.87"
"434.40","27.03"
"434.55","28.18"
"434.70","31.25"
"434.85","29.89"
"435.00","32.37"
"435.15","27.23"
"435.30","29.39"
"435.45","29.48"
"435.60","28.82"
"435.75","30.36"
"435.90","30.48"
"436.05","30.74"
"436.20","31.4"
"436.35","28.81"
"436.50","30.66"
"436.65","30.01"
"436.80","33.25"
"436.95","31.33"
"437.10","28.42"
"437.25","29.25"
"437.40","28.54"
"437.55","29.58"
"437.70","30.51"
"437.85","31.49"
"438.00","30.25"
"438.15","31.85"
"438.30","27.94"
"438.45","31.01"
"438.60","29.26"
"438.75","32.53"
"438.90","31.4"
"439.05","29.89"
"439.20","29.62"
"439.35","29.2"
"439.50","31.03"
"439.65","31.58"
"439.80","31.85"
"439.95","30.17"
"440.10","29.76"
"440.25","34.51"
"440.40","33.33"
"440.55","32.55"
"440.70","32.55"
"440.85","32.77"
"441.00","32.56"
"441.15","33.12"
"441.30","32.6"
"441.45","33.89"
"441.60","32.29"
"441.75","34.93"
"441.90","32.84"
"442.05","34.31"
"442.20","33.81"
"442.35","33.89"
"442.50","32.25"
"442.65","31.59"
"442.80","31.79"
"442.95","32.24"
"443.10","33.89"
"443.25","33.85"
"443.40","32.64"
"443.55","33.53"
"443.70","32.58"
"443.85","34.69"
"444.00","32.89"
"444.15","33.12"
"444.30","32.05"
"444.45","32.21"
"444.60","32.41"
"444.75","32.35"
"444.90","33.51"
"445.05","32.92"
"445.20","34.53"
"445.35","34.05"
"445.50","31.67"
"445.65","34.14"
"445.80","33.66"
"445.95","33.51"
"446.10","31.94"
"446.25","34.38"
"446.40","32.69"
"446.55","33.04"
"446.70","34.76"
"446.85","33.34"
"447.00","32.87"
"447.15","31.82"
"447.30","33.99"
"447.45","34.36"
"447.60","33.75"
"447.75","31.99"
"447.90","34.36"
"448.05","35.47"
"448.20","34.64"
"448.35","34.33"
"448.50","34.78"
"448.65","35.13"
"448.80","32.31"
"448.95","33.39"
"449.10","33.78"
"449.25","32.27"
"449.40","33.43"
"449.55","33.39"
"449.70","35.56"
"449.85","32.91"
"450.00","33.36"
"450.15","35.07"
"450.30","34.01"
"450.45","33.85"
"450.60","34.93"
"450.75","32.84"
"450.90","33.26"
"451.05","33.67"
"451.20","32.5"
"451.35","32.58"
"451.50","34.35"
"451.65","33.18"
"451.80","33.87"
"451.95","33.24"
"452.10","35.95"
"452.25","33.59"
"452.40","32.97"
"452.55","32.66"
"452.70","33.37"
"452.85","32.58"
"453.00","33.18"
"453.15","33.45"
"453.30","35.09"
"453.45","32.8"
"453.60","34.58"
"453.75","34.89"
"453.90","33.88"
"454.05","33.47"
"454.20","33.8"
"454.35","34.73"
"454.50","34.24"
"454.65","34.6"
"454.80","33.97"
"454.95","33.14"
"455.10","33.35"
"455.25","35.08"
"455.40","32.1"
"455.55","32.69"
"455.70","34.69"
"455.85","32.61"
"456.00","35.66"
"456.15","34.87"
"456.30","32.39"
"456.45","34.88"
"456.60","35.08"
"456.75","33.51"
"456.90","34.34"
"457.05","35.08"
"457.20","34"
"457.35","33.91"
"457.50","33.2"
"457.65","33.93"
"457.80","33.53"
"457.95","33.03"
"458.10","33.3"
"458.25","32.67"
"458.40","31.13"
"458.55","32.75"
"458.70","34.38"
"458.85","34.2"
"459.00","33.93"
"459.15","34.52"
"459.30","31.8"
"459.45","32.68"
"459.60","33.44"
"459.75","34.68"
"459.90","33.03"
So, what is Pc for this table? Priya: 84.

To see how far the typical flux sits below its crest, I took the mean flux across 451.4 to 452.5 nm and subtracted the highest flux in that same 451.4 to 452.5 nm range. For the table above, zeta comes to -2.1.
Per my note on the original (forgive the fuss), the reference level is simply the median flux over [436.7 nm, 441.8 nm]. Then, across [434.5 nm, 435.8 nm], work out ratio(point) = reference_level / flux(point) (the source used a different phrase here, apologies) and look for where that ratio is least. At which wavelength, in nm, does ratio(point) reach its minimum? 435.00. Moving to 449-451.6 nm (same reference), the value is 449.70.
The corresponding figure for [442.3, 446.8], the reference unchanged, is 446.70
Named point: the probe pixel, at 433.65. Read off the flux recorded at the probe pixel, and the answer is 27.07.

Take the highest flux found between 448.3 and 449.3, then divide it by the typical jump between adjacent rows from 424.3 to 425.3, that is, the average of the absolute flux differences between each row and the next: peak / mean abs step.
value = 14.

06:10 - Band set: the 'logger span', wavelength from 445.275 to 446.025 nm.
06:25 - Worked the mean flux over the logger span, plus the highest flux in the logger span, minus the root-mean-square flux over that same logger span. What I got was 34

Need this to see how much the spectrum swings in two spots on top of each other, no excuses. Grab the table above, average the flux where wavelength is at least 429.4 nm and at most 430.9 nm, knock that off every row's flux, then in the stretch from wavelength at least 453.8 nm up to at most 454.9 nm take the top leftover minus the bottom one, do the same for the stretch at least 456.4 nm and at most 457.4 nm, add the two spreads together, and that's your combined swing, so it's 2.8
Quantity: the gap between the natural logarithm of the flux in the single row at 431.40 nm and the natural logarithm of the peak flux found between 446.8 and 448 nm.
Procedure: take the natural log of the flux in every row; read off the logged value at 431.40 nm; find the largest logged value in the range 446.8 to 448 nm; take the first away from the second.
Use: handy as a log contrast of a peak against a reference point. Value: 0.14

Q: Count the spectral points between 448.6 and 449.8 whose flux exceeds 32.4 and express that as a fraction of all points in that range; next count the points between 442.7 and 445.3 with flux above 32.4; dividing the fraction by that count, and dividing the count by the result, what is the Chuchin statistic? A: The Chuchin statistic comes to 192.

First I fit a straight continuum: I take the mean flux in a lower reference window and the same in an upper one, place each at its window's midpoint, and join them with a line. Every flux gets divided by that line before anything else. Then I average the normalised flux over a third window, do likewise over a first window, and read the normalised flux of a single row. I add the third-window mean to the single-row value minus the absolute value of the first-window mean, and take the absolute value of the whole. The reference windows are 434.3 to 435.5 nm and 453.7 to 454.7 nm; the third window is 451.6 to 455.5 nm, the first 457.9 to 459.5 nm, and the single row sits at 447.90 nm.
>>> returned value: 1.11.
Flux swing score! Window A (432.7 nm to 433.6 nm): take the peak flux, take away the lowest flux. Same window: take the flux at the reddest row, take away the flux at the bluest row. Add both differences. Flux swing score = 1.3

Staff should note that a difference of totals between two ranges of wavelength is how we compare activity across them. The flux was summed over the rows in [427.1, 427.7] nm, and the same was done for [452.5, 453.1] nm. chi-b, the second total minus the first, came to 16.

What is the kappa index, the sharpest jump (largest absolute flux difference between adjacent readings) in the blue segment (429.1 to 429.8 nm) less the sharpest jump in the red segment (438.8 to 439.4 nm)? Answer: 2.5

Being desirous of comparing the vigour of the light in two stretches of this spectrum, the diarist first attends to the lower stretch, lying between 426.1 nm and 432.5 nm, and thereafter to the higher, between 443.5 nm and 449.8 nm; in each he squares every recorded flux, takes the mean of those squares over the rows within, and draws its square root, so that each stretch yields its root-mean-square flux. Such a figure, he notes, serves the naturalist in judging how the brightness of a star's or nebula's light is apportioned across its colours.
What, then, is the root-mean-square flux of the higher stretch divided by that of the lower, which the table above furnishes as 1.19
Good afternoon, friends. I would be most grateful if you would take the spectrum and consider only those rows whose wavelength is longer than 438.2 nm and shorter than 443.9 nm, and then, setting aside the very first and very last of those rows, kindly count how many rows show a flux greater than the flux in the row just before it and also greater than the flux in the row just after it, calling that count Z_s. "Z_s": 12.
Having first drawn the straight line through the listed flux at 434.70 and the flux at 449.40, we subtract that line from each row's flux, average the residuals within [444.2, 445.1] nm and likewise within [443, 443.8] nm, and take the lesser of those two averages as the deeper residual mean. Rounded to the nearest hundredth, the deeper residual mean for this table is -0.15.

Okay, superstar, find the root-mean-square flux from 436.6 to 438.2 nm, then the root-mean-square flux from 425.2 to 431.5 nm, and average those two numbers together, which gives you 29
